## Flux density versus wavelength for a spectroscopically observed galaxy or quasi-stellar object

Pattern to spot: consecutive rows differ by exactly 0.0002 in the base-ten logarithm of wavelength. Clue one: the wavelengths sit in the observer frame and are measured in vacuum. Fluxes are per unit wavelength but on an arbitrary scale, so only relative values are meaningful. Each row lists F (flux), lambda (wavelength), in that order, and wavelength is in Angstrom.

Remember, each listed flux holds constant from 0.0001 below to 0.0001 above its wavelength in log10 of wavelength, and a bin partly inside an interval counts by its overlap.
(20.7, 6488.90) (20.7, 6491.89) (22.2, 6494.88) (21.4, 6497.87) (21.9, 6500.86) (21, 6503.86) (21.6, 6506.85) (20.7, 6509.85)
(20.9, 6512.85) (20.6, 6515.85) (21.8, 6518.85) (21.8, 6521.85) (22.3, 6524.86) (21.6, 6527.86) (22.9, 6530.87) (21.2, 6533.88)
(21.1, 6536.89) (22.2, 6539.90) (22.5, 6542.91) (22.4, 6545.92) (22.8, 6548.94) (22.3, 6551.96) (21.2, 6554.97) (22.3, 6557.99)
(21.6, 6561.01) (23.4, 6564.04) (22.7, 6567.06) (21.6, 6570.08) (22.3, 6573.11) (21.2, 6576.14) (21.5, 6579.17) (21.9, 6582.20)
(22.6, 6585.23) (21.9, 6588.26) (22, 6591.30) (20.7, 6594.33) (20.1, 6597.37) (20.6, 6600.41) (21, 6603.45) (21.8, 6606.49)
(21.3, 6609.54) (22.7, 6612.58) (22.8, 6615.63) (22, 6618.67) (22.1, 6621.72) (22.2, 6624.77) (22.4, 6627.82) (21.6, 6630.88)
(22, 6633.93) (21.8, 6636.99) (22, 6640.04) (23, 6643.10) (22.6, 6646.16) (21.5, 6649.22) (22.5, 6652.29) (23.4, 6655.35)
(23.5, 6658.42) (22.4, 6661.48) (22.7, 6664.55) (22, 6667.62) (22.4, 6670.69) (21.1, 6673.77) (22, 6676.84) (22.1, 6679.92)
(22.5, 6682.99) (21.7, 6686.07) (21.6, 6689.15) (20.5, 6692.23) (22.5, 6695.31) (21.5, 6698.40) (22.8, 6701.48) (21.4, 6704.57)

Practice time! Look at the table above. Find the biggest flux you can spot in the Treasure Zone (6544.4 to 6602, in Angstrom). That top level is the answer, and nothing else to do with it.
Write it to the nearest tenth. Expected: 23.4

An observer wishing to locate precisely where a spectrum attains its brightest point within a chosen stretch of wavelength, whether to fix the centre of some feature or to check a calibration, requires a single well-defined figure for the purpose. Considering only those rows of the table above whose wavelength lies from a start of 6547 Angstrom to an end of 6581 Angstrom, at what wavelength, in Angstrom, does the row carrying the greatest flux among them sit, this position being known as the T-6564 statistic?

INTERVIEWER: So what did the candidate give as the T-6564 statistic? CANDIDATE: 6564.04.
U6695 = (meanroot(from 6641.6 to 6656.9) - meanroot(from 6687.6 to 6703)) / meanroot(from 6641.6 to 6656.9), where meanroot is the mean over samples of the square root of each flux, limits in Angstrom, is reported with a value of 0.02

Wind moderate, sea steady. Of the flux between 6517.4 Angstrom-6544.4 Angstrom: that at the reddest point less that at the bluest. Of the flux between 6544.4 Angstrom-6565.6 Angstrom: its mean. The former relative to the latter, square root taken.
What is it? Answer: 0.18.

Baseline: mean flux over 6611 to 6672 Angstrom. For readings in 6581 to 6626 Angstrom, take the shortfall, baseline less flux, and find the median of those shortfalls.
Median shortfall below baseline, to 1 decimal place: 0.5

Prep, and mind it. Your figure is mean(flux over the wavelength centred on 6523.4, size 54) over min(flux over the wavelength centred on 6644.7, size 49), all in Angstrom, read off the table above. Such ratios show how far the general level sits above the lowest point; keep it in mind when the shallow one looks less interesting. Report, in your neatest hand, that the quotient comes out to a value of 1.010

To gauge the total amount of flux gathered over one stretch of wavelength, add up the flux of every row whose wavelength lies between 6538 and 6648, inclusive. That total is 791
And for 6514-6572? 418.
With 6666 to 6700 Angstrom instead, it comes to 240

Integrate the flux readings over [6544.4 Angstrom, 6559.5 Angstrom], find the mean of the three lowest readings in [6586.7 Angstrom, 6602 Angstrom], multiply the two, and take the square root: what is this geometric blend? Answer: 82.8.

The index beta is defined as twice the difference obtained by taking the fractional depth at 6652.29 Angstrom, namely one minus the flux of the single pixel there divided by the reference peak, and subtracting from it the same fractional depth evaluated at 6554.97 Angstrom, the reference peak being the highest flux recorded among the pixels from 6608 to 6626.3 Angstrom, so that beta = -0.11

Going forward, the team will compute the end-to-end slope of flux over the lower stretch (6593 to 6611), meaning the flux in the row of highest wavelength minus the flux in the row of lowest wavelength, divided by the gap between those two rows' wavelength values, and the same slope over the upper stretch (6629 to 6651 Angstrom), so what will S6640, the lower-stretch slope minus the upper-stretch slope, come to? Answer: 0.045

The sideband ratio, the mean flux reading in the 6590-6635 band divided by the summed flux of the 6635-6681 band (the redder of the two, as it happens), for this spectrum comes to 0.0647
